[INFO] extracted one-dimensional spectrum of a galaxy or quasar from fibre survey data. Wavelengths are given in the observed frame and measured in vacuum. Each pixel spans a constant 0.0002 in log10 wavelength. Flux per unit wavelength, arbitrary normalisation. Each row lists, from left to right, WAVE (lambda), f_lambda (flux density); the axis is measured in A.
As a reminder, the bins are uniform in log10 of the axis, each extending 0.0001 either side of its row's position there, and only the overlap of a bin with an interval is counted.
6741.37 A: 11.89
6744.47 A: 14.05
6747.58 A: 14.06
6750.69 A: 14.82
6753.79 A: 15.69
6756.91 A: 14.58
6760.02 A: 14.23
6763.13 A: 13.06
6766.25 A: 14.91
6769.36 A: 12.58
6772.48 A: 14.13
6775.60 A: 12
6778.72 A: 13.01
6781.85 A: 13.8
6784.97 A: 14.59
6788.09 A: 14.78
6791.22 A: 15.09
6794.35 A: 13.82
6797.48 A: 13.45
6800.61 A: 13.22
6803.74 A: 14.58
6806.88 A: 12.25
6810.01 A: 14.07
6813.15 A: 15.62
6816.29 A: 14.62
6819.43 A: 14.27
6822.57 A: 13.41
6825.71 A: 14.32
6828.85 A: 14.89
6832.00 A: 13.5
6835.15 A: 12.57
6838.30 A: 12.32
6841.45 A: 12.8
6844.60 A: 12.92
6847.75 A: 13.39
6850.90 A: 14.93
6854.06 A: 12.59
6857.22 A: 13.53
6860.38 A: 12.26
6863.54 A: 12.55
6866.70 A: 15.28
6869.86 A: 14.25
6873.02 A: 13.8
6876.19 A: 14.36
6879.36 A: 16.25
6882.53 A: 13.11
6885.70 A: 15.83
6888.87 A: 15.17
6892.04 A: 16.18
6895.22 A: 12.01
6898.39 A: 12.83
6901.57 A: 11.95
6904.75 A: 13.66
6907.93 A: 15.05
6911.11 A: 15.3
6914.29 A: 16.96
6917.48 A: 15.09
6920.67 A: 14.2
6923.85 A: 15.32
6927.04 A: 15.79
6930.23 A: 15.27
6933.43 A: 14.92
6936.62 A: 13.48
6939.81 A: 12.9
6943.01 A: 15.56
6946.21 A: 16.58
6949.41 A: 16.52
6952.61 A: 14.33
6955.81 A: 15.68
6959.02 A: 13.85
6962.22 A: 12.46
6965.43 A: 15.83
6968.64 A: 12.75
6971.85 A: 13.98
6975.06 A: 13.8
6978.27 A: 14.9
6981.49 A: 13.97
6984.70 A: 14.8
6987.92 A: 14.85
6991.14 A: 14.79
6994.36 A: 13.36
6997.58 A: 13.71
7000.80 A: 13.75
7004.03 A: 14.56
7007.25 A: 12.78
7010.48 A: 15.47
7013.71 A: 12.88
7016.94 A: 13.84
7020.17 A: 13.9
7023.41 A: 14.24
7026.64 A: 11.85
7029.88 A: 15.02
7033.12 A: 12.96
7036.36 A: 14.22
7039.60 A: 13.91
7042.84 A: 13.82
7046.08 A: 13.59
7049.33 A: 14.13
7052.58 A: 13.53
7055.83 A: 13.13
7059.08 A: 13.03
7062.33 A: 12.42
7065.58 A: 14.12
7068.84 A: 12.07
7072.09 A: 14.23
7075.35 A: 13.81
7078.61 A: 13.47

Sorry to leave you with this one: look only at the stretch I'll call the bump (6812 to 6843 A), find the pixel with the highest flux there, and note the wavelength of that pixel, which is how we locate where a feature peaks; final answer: 6813.15 A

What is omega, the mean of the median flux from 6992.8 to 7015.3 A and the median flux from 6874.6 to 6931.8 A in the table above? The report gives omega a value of 14.4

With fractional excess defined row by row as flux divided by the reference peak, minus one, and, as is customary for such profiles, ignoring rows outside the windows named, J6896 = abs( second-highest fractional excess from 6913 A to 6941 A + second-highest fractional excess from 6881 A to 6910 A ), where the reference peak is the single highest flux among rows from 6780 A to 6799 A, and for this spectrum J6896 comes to 0.10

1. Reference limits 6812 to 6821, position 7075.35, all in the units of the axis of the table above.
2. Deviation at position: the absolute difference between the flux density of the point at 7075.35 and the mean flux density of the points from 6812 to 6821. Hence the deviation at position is 1.0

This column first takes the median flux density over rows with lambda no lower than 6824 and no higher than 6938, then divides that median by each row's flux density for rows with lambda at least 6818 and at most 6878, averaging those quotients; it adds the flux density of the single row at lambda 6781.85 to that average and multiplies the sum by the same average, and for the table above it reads 15.6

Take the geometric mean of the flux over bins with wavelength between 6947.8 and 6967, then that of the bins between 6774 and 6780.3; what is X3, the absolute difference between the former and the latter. 2.22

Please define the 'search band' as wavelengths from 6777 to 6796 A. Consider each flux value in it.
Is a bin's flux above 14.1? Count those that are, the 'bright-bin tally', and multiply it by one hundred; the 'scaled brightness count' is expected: 300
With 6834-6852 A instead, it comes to 100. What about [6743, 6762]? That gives 400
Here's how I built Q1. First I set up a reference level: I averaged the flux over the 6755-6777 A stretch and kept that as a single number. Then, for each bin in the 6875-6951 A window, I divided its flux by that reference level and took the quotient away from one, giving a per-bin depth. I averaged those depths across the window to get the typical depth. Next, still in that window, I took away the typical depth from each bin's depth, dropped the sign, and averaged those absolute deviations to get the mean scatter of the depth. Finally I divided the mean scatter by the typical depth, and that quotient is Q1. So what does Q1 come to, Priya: -1.1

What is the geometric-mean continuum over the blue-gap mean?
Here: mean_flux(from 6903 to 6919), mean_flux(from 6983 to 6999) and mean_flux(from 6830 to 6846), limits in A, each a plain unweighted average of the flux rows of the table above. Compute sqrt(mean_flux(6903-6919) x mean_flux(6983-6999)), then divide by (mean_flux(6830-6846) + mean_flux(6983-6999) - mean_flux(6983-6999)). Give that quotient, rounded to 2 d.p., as 1.15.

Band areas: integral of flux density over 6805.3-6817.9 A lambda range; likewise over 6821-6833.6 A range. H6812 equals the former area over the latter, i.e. 1.01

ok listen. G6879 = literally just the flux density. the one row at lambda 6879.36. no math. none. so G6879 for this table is 16.25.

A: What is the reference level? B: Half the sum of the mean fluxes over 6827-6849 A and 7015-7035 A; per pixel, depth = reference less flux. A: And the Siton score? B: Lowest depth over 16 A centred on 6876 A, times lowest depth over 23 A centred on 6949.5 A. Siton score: 9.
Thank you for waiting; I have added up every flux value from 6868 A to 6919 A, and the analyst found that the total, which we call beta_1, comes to 232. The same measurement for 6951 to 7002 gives 227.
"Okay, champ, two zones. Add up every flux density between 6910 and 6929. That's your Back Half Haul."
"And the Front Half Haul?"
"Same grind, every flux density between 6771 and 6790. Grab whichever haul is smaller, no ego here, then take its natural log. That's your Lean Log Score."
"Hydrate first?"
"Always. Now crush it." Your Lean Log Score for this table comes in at 4.41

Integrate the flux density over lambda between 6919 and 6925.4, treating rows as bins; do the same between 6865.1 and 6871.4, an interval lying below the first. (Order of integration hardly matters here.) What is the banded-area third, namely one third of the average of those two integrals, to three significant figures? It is 31.3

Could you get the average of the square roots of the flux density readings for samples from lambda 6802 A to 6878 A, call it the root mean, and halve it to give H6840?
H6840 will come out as 1.85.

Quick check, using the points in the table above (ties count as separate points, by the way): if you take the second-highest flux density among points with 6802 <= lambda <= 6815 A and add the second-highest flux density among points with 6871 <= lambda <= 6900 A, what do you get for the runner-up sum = 30.8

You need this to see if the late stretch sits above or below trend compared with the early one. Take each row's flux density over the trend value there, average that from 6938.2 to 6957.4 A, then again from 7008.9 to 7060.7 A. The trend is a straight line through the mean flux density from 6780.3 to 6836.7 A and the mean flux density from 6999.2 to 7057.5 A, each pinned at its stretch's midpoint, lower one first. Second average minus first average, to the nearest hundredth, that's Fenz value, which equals -0.10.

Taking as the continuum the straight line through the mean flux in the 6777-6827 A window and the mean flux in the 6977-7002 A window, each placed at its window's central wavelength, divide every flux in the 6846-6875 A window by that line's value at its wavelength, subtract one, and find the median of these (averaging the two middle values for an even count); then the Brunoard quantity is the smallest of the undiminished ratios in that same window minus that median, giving 0.910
